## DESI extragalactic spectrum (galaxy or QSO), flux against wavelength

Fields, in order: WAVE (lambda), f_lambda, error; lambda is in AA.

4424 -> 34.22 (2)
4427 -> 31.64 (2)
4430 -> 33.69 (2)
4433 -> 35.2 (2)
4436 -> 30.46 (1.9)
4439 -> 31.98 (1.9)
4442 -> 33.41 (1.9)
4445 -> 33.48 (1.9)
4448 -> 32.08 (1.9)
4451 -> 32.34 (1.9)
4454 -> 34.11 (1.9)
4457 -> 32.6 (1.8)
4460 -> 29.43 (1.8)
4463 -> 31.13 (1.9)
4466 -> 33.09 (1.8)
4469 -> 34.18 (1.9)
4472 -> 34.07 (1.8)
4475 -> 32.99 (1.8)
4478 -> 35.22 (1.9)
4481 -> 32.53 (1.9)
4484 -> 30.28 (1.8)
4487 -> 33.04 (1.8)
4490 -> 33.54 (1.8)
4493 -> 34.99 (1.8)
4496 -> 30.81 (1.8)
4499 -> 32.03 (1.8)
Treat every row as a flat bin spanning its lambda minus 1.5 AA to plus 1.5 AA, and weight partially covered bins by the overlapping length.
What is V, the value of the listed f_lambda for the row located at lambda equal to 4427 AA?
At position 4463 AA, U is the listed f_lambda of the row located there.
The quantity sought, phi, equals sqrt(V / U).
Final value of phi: 1.01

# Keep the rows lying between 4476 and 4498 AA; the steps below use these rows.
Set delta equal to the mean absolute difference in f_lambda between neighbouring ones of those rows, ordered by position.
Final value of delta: 2.3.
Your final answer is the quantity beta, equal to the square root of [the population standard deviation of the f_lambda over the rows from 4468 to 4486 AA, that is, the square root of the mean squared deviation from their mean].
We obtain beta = 1.25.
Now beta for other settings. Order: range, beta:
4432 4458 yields 1.14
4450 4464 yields 1.25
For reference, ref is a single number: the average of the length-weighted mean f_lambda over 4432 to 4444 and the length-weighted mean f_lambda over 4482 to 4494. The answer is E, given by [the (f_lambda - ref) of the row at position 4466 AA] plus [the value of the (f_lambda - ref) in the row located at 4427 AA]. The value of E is -0.8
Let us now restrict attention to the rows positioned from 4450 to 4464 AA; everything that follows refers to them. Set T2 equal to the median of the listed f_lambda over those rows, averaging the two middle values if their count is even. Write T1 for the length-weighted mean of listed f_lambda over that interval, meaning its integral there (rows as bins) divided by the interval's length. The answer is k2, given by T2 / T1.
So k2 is 1.01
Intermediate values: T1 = 31.9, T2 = 32.3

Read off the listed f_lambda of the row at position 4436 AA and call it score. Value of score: 30.46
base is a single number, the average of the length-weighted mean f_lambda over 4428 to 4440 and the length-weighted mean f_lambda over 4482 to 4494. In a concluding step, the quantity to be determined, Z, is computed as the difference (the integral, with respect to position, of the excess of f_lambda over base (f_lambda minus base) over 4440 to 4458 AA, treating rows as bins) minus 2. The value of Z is 0.6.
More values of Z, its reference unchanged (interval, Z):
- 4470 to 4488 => 1.9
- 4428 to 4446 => 0.6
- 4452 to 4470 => -10.4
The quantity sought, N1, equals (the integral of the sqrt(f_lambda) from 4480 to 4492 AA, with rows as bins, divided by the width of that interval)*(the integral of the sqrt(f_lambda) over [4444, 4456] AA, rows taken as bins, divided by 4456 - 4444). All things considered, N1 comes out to 32.7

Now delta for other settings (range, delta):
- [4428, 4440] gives 2.6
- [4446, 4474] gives 1.4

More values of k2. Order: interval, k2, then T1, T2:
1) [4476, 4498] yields 1.00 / 32.9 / 33.0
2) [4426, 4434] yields 1.01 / 33.5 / 33.7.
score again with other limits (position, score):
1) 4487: 33.04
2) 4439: 31.98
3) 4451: 32.34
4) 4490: 33.54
